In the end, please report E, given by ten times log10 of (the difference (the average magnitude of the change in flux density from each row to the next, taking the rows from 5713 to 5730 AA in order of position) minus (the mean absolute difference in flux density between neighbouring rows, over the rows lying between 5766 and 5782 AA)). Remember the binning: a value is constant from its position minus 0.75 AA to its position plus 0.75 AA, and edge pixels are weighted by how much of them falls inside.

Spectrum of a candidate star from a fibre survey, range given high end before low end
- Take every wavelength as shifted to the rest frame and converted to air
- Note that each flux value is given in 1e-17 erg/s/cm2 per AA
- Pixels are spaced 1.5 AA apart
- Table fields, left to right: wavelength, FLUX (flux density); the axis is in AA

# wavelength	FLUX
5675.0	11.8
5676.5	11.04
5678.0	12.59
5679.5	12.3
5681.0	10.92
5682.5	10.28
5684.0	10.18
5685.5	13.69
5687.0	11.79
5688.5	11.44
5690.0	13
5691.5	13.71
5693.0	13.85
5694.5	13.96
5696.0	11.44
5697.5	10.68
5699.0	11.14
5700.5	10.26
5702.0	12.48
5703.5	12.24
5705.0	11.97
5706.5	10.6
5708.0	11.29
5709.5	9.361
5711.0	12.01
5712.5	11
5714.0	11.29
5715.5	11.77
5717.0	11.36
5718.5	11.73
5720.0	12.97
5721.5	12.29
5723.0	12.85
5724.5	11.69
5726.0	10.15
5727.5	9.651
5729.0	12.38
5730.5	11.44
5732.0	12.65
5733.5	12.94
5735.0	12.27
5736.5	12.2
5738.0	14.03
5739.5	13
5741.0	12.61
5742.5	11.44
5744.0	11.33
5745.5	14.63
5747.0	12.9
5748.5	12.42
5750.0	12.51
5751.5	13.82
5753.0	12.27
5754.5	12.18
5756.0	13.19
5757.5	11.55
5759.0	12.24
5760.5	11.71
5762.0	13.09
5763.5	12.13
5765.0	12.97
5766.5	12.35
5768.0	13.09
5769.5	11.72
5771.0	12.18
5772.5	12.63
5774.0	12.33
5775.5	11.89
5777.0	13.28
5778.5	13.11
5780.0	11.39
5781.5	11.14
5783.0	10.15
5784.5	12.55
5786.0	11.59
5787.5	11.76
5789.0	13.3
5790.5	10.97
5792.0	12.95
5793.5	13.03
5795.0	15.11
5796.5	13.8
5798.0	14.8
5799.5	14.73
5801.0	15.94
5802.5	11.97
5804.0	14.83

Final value -6.2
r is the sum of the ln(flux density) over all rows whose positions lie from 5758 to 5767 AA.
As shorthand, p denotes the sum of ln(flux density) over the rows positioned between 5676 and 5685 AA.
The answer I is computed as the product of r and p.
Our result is 219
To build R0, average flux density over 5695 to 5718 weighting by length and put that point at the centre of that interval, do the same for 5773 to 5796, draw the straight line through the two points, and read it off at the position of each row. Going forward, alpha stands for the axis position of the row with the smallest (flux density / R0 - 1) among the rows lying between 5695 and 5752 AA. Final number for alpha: 5709.5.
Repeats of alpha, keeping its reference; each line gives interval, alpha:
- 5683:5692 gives 5684.0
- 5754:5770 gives 5757.5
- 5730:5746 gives 5744.0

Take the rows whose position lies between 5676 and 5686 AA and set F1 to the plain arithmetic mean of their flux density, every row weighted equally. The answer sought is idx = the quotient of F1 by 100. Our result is 0.116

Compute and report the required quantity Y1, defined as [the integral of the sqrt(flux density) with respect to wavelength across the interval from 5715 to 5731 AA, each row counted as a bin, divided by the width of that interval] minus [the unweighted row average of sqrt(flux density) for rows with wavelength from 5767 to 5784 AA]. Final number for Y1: -0.06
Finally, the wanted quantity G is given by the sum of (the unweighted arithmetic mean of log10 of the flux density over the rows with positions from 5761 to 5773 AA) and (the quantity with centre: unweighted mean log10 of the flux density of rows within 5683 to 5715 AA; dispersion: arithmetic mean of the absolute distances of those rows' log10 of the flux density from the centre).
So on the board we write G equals 1.14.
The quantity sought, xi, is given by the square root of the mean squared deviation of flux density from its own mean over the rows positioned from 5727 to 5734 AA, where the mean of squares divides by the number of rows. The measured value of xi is 1.2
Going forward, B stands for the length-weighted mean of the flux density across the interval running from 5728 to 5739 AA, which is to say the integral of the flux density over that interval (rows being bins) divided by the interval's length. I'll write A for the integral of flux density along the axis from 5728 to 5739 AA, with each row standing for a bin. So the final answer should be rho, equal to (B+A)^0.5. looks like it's 12.2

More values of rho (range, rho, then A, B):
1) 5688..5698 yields 11.8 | 127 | 12.7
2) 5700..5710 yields 11.1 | 112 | 11.2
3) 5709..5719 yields 11.1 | 113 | 11.3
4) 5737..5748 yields 12.4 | 141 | 12.8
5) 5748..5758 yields 11.8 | 126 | 12.6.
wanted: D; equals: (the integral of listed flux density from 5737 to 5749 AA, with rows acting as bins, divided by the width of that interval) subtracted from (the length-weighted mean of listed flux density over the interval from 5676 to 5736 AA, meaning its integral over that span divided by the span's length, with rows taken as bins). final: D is -1.0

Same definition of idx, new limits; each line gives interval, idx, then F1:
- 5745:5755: 0.130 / 13.0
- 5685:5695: 0.131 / 13.1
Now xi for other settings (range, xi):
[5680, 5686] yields 1.4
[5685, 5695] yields 1.0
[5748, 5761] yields 0.7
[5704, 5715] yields 0.8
